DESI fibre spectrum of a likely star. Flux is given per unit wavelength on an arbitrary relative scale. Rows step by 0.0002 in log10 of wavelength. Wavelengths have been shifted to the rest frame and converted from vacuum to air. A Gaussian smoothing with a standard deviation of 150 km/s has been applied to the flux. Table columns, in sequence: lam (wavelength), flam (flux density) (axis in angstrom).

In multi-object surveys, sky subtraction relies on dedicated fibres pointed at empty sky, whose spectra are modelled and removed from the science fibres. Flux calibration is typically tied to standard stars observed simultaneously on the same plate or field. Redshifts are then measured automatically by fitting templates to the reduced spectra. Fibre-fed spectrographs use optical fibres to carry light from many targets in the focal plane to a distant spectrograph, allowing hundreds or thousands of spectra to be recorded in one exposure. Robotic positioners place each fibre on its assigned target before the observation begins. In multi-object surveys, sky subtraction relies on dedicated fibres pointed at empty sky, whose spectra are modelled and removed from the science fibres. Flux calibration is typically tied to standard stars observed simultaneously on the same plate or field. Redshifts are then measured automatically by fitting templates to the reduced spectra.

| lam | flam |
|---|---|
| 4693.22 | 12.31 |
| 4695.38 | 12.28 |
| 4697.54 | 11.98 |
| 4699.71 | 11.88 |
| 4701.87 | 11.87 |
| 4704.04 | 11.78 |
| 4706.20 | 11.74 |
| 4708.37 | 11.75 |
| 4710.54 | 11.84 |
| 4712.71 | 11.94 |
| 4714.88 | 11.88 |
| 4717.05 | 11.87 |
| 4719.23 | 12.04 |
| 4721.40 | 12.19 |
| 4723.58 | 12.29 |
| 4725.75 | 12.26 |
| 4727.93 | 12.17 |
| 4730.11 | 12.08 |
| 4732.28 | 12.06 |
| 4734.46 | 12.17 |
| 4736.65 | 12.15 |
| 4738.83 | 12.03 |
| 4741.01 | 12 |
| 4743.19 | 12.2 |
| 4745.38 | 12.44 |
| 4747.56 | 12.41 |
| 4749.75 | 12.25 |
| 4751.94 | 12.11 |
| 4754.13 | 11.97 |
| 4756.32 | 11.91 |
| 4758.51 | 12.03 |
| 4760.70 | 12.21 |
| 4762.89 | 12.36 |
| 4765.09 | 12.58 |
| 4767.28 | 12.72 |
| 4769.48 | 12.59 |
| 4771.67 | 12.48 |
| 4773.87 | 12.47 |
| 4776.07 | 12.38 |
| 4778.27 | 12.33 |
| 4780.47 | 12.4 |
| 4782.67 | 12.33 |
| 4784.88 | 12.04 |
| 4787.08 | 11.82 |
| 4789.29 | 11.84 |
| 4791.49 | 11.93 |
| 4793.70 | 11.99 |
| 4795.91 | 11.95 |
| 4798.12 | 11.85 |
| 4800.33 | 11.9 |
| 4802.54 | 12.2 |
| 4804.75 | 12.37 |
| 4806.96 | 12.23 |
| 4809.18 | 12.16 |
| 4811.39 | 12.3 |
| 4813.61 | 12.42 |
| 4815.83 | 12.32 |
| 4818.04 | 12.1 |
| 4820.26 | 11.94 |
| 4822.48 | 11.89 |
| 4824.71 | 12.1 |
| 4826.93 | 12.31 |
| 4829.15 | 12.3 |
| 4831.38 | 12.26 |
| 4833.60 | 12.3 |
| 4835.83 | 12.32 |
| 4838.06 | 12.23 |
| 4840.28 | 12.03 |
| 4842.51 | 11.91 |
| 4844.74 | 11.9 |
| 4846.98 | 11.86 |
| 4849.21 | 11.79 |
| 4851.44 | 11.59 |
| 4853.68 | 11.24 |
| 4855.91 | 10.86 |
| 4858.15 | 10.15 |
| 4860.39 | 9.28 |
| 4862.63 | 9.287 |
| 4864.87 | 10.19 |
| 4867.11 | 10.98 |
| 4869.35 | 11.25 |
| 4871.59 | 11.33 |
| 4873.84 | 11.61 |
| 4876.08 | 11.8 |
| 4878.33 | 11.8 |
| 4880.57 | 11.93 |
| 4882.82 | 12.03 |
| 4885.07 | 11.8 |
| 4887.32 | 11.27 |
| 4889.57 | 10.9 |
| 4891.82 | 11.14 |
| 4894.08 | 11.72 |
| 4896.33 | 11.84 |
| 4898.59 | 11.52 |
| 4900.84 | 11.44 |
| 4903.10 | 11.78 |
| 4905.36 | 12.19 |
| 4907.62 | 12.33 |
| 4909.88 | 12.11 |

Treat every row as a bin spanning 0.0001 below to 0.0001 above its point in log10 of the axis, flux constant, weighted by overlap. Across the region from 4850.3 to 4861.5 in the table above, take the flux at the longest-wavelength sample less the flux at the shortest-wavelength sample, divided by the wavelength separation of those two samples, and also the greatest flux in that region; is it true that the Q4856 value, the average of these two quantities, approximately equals 5.7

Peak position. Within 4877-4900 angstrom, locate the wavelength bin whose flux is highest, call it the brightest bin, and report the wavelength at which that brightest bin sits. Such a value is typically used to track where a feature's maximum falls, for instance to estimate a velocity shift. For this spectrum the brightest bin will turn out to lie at 4882.82 angstrom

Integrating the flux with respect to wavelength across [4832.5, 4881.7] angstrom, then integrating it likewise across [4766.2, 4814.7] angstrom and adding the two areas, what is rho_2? 1151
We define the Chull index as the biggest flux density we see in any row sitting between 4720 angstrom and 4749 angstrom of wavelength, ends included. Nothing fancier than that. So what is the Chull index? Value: 12.44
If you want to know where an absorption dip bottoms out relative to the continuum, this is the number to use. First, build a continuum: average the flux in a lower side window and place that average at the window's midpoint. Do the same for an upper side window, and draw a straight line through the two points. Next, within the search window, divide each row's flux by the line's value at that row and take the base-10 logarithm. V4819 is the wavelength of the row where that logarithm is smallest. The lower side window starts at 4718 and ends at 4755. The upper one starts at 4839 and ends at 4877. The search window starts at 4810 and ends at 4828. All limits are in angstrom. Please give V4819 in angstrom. 4822.48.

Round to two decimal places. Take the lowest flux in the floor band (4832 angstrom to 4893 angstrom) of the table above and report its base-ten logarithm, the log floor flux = 0.97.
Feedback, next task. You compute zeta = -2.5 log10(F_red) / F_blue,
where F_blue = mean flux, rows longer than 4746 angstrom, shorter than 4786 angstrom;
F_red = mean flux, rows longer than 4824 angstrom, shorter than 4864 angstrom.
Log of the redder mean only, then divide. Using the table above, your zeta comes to -0.216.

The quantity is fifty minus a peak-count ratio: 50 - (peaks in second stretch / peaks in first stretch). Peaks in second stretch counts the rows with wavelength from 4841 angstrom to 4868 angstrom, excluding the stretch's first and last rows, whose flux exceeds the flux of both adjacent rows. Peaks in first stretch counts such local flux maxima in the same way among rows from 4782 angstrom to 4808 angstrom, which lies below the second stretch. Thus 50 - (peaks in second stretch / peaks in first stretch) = 50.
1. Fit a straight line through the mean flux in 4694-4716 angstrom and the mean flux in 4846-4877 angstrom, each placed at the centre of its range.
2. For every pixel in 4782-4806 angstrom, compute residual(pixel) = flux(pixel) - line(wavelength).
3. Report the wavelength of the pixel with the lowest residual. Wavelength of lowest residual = 4787.08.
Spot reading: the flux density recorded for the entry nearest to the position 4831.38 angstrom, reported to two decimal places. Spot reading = 12.26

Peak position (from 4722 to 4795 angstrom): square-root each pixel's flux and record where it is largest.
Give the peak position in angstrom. 4767.28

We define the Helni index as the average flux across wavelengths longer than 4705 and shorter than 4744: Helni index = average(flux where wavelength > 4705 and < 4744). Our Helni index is 12.04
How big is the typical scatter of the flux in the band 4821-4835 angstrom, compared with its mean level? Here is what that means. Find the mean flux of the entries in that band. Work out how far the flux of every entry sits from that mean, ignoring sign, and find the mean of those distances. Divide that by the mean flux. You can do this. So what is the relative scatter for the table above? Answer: 0.011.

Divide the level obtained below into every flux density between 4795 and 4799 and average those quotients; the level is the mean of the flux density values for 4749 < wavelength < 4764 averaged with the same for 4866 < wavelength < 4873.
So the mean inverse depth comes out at 0.979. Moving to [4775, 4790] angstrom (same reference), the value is 0.958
